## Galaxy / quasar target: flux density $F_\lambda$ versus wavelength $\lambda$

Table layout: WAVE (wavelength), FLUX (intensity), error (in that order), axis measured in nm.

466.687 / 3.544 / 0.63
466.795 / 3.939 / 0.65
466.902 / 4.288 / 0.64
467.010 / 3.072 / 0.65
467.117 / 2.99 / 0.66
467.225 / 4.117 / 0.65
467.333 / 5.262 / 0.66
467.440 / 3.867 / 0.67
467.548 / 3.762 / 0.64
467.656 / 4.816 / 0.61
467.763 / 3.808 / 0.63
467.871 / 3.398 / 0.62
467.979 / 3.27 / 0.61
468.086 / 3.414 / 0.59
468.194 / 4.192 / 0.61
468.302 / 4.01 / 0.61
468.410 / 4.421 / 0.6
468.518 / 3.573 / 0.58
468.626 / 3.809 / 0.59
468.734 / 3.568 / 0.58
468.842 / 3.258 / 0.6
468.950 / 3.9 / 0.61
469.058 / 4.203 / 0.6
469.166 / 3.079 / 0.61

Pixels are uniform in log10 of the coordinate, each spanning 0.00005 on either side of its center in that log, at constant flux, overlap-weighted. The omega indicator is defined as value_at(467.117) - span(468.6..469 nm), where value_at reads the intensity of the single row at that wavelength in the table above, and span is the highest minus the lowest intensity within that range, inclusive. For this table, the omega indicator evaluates 2.35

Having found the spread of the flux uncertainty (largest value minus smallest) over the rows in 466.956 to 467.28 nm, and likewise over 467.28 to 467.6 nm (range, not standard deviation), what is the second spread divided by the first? 3.0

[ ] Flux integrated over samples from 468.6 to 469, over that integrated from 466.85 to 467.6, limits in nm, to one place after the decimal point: 0.5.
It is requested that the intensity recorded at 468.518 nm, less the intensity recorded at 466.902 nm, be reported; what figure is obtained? -0.7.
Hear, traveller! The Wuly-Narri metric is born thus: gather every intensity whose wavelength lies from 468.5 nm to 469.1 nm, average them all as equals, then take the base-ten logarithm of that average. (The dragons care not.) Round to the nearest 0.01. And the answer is 0.57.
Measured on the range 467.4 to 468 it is 0.58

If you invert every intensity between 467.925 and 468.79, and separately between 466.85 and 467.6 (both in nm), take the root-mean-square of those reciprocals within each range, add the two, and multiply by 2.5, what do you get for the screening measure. 1.342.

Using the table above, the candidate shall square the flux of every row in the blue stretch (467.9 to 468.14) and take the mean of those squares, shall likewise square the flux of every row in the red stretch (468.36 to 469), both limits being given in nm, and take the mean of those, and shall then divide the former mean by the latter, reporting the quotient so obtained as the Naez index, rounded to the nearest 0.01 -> 0.79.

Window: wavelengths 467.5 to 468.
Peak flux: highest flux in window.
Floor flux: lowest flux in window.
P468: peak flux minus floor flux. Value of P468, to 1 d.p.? 1.5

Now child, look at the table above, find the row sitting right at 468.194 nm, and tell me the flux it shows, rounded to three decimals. 4.192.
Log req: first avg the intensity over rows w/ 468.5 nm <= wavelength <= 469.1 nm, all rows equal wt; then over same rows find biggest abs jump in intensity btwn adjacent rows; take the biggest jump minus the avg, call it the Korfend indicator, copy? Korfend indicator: -3.1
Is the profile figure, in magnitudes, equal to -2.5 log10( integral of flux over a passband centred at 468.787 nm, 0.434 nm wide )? -0.49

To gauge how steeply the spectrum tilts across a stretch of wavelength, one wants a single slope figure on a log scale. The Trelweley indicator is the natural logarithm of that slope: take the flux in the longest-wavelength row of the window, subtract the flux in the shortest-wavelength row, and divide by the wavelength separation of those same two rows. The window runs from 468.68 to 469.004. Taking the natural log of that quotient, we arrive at 0.43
